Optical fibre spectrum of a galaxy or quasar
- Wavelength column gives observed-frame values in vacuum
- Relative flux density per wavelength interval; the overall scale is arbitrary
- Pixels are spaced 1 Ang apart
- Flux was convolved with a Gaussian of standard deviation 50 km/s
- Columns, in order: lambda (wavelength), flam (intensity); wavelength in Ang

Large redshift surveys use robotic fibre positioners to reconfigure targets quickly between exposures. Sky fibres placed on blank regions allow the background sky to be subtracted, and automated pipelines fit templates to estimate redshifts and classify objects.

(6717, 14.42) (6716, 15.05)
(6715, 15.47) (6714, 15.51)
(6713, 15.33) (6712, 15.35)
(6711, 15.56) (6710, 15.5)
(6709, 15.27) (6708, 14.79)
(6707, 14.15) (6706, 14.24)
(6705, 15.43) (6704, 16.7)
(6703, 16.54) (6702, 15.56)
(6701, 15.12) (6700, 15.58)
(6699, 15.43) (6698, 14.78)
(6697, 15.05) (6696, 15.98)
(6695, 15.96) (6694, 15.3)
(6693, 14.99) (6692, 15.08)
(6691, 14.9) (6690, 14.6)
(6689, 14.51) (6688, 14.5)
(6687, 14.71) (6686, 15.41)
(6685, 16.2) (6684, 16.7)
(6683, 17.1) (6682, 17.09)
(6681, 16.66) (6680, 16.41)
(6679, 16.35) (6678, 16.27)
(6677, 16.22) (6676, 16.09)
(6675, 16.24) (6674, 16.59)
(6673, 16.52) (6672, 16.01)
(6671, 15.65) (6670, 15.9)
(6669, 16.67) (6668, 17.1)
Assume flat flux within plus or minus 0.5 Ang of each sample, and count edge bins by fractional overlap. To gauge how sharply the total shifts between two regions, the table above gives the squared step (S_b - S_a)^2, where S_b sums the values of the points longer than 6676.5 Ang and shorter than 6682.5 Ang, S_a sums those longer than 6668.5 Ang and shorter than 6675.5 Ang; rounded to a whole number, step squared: 213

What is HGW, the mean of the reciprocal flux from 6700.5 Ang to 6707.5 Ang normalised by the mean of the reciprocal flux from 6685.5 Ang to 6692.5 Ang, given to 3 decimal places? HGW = 0.966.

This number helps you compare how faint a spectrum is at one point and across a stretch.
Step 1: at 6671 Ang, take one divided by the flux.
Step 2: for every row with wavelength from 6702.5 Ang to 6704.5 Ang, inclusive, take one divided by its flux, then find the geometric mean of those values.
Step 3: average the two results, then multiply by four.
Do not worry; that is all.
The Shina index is 0.2481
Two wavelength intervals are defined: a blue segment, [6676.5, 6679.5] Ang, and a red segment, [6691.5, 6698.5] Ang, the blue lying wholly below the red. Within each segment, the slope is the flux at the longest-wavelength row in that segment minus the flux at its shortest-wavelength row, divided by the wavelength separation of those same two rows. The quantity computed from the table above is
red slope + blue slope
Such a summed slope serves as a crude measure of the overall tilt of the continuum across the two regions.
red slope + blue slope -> 0.0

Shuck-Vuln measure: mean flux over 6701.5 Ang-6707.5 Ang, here 15.4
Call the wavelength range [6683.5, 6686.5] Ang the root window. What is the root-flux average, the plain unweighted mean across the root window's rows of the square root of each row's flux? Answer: 4.01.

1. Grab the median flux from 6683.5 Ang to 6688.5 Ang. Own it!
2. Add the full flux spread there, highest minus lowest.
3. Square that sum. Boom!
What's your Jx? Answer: 310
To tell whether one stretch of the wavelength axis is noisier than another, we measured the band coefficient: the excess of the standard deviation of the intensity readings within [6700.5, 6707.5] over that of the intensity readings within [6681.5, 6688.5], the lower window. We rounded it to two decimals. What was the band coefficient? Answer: -0.09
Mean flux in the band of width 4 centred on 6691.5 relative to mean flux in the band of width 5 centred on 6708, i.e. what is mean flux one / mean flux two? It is 1.01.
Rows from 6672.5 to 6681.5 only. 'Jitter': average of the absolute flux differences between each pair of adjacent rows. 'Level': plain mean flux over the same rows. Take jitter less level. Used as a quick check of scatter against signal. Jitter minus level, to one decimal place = -16.2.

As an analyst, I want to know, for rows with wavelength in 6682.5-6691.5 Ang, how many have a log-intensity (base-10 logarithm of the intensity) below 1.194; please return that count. 6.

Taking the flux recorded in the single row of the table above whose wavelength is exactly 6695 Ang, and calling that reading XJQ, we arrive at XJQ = 15.96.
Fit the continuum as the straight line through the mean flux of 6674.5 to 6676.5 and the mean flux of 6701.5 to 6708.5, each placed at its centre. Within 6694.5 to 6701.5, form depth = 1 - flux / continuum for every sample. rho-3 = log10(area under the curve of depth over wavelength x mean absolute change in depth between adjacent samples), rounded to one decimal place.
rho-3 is -2.8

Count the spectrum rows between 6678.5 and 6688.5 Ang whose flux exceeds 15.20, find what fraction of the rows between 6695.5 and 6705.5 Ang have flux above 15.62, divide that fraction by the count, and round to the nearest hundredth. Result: 0.04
